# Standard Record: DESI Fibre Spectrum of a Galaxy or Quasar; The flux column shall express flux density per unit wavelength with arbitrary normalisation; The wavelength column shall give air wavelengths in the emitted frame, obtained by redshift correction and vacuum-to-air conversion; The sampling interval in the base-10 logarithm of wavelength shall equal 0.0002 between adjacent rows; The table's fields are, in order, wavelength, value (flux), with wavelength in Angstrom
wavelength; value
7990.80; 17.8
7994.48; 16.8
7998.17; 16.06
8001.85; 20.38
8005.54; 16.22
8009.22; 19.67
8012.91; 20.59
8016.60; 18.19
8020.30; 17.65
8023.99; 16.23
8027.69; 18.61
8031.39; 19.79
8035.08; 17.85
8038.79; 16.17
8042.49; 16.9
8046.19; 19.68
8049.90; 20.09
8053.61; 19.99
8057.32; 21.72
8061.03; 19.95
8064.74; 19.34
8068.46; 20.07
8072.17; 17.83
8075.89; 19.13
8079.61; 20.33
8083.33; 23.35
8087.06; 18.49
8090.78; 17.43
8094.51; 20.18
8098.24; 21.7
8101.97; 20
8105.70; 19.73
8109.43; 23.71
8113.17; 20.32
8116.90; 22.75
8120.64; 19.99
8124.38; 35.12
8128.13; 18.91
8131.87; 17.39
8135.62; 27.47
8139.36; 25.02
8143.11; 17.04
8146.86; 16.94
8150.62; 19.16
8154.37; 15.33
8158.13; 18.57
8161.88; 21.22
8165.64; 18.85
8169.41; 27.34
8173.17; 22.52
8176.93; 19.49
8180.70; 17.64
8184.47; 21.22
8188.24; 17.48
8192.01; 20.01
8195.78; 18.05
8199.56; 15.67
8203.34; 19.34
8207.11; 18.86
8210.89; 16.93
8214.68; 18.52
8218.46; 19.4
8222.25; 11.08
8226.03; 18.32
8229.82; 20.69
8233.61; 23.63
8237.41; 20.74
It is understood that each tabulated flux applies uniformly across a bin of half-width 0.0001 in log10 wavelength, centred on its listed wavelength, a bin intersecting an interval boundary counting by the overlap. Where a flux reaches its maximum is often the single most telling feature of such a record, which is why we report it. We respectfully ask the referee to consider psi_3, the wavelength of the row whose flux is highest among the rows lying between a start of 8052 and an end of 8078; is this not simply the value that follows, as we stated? 8057.32 Angstrom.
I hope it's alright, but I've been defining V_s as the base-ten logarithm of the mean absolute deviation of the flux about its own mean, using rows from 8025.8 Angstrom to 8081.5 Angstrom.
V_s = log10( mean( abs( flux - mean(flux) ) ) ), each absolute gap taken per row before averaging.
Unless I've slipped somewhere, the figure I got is 0.054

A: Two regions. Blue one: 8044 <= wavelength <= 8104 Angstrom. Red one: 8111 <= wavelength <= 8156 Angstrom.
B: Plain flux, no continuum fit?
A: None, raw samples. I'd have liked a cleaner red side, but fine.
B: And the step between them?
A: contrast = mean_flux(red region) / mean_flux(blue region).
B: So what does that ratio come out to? 1.07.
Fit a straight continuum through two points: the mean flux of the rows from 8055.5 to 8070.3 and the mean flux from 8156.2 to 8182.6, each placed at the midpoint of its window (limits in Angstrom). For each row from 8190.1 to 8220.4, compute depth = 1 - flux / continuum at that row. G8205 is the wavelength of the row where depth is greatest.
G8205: 8199.56 Angstrom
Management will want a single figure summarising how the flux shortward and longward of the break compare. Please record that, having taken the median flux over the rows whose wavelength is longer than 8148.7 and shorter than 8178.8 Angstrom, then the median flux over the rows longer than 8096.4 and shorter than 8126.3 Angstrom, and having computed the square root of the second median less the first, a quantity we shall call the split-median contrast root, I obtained 1.30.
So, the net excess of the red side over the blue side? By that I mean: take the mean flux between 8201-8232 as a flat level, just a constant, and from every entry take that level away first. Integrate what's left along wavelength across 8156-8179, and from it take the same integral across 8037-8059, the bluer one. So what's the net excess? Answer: 51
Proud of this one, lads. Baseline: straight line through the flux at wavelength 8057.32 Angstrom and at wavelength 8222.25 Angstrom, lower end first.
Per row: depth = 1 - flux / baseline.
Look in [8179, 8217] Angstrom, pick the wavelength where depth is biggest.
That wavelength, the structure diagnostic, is 8199.56 Angstrom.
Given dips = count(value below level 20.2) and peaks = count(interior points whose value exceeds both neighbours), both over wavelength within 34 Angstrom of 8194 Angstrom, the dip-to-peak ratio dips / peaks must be 2.80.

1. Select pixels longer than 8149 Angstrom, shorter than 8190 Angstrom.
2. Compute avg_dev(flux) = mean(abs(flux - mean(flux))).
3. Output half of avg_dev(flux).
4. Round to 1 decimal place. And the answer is 1.2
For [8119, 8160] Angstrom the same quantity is 2.2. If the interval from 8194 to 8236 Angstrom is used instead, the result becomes 1.0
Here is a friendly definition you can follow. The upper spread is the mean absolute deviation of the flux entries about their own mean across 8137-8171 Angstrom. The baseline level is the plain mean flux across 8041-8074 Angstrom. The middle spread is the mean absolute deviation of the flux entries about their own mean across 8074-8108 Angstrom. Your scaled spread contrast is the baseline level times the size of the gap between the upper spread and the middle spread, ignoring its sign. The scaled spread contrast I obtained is 36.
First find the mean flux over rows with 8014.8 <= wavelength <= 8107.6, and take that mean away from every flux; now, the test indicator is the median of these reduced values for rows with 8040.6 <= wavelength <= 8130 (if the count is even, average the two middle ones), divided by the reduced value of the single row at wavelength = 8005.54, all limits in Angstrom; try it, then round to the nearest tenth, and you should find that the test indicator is -0.3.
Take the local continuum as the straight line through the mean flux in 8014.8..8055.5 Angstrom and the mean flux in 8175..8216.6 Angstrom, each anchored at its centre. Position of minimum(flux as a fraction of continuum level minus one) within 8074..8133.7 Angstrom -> 8131.87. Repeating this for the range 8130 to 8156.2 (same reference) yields 8154.37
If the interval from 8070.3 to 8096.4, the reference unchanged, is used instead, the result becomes 8090.78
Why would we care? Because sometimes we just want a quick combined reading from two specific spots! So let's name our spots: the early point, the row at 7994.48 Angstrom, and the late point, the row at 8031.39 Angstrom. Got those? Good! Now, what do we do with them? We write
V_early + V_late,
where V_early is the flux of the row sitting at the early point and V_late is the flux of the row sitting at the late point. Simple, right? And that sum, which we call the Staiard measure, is 36.6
